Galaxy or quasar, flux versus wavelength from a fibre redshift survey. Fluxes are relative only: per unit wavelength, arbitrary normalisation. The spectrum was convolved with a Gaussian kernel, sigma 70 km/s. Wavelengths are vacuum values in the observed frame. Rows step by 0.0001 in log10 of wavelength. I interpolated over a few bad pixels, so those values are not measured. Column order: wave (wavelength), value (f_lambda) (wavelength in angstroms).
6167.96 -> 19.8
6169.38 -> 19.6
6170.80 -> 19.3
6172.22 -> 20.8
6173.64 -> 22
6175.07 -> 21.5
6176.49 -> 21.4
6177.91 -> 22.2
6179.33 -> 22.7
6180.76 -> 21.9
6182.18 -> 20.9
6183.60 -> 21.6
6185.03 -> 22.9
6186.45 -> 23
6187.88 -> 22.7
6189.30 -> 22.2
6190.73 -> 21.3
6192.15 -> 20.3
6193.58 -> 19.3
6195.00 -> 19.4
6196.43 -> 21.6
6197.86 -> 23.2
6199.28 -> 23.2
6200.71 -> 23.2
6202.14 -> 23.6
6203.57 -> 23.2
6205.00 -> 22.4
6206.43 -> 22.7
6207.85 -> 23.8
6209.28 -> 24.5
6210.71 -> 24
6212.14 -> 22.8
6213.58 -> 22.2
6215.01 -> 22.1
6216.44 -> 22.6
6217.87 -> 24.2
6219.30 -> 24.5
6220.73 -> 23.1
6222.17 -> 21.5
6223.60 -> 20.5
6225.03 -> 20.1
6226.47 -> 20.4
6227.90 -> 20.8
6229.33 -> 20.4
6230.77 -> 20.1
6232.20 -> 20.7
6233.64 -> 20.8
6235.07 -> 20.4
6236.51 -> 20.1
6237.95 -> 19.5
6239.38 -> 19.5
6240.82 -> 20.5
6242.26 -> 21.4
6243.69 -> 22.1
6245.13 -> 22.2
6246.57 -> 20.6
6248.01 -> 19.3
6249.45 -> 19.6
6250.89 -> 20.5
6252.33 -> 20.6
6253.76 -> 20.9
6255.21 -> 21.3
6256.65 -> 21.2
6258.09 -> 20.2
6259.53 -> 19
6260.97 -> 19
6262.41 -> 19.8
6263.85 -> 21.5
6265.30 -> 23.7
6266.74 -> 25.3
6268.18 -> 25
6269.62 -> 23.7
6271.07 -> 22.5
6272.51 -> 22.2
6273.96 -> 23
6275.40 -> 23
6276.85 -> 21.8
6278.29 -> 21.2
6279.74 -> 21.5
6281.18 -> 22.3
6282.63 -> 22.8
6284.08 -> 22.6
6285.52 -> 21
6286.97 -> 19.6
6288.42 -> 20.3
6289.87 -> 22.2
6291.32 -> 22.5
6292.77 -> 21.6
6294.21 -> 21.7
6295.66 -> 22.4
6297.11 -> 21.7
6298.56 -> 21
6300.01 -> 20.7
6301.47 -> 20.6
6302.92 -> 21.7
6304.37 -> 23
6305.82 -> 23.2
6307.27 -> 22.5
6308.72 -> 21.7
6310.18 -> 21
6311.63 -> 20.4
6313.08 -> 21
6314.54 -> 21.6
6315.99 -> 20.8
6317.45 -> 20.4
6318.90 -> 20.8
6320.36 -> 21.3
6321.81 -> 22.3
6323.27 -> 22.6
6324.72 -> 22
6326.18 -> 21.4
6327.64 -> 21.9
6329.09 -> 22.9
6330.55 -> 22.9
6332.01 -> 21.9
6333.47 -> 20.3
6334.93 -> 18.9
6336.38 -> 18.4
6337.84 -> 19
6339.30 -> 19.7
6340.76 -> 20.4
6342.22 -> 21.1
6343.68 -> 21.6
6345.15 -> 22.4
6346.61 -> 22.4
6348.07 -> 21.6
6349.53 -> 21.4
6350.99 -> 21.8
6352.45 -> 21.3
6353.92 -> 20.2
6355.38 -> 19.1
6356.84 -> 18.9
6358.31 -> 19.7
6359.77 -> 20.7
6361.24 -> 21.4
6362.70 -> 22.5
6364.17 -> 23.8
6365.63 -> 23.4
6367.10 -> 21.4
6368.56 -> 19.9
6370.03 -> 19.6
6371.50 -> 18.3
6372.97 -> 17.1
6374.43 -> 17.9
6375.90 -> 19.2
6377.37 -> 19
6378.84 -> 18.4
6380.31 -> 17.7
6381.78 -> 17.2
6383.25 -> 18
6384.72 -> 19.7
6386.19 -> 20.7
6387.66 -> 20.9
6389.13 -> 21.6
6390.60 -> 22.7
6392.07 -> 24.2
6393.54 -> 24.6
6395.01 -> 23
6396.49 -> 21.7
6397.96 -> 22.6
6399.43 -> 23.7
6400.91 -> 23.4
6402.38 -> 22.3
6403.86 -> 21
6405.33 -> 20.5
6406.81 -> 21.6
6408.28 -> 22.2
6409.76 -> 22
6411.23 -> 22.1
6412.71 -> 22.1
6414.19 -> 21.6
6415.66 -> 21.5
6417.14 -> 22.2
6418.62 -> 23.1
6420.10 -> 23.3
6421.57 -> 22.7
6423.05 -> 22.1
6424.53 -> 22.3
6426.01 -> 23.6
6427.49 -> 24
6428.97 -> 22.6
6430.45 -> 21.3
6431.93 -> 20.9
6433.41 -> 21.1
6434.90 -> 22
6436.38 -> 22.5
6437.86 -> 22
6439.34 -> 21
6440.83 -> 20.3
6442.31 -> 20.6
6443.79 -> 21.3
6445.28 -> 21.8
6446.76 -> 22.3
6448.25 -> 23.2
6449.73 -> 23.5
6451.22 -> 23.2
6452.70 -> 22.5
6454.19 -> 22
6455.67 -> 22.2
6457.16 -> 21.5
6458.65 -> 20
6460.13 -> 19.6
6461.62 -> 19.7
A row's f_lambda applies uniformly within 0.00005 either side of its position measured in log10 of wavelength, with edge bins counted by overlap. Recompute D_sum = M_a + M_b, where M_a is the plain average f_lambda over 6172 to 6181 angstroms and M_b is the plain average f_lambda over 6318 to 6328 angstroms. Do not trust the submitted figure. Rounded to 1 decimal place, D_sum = 43.5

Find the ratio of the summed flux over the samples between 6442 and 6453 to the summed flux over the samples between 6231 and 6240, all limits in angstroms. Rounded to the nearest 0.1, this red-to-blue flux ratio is 1.5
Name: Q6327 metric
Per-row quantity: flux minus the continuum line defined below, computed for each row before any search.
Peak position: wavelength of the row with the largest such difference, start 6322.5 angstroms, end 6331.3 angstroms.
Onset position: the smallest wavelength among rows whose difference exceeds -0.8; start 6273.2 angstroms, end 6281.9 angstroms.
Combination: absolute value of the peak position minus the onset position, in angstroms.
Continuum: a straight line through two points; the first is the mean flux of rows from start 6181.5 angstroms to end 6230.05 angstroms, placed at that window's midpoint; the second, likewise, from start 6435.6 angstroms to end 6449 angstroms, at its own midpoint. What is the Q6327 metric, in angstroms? 56.6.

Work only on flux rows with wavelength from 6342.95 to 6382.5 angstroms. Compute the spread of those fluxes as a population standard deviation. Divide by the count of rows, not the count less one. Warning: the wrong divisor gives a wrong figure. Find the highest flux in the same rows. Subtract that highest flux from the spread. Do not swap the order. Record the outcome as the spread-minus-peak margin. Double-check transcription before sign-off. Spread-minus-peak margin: -21.9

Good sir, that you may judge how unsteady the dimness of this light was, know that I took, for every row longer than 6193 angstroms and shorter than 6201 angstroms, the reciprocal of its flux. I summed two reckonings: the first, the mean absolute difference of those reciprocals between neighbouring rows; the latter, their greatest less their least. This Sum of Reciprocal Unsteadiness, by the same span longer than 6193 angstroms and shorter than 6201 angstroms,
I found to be 0.010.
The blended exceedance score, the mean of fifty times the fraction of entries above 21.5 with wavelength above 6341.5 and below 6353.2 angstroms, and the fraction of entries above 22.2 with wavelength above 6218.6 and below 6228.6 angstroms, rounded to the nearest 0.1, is 15.8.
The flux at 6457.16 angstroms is 21.5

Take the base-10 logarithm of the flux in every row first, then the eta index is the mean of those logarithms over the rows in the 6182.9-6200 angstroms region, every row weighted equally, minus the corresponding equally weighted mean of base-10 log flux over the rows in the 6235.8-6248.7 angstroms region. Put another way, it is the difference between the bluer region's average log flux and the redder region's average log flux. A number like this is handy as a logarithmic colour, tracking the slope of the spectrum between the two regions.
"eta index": 0.023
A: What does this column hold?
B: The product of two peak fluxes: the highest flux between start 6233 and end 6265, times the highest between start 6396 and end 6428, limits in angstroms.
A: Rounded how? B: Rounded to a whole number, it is 533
